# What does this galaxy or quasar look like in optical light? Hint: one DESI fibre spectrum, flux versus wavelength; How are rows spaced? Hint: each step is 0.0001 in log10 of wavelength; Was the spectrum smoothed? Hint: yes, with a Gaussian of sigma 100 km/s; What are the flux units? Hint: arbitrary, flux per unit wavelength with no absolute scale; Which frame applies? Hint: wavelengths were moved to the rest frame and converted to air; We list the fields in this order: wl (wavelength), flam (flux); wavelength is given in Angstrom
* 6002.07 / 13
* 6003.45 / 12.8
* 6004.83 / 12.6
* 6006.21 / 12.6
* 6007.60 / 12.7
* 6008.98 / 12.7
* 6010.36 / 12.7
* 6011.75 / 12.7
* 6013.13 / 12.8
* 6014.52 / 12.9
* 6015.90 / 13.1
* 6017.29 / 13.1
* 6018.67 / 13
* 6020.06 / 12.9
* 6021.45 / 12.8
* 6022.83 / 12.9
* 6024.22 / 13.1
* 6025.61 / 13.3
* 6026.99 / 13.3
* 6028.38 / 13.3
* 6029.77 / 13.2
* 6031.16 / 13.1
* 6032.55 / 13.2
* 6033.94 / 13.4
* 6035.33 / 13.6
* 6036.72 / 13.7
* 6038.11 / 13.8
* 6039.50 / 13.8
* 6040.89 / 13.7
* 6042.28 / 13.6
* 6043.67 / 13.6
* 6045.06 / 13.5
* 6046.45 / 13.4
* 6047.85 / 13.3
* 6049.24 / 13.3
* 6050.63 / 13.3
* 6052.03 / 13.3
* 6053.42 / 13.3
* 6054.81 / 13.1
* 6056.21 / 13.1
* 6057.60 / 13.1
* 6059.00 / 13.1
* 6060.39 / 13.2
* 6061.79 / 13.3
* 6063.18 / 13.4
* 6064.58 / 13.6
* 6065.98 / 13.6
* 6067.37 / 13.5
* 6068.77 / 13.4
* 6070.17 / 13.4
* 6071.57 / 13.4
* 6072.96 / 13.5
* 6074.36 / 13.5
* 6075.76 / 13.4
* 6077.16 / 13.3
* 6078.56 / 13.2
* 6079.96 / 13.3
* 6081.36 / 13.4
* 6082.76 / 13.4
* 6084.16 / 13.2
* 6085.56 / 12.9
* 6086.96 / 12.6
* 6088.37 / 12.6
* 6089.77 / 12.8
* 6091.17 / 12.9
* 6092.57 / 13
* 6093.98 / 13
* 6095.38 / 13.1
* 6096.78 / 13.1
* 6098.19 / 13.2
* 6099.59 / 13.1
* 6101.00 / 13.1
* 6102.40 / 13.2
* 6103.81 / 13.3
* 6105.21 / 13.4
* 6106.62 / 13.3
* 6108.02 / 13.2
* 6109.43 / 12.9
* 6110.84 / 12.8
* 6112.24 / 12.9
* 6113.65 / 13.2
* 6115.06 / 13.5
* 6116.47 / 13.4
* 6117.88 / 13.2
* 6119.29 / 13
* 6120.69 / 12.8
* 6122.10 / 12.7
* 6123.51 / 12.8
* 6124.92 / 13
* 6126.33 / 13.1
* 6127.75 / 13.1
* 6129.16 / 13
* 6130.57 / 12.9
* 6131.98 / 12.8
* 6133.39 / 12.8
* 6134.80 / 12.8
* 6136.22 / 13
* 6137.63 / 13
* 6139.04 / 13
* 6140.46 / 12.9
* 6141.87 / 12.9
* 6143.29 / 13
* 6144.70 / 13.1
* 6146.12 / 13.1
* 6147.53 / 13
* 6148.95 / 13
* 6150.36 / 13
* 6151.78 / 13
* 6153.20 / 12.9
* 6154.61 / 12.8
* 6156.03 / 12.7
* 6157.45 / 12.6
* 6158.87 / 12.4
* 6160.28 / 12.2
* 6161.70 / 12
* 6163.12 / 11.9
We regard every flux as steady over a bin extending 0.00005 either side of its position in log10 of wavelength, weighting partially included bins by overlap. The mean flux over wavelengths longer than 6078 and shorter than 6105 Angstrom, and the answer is 13.1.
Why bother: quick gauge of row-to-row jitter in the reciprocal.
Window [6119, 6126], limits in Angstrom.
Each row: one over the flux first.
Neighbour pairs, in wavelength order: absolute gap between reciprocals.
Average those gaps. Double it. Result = 0.0018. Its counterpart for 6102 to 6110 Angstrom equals 0.0016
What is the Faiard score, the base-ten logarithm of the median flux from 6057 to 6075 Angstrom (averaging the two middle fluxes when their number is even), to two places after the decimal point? 1.13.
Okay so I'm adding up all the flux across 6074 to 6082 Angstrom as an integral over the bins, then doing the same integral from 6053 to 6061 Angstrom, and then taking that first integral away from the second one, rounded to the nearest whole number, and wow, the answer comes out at -2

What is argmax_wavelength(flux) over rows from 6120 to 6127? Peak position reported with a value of 6126.33 Angstrom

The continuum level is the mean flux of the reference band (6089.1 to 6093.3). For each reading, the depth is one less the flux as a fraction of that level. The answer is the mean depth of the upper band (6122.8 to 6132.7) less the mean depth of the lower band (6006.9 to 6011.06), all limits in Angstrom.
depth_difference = -0.02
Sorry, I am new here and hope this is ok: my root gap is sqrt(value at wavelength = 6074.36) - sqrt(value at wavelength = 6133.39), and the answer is 0.10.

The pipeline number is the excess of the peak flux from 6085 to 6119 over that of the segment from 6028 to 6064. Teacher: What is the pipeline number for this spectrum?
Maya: -0.3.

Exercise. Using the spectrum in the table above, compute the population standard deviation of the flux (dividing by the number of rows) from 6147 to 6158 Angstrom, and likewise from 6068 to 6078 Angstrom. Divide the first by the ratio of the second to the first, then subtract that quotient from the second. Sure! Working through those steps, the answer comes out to -0.28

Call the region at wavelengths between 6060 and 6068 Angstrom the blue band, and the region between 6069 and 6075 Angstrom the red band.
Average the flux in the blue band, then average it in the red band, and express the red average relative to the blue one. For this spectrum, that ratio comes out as 1.00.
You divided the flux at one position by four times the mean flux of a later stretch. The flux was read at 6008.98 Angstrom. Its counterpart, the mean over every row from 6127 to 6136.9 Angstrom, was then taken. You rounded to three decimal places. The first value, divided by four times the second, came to 0.246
